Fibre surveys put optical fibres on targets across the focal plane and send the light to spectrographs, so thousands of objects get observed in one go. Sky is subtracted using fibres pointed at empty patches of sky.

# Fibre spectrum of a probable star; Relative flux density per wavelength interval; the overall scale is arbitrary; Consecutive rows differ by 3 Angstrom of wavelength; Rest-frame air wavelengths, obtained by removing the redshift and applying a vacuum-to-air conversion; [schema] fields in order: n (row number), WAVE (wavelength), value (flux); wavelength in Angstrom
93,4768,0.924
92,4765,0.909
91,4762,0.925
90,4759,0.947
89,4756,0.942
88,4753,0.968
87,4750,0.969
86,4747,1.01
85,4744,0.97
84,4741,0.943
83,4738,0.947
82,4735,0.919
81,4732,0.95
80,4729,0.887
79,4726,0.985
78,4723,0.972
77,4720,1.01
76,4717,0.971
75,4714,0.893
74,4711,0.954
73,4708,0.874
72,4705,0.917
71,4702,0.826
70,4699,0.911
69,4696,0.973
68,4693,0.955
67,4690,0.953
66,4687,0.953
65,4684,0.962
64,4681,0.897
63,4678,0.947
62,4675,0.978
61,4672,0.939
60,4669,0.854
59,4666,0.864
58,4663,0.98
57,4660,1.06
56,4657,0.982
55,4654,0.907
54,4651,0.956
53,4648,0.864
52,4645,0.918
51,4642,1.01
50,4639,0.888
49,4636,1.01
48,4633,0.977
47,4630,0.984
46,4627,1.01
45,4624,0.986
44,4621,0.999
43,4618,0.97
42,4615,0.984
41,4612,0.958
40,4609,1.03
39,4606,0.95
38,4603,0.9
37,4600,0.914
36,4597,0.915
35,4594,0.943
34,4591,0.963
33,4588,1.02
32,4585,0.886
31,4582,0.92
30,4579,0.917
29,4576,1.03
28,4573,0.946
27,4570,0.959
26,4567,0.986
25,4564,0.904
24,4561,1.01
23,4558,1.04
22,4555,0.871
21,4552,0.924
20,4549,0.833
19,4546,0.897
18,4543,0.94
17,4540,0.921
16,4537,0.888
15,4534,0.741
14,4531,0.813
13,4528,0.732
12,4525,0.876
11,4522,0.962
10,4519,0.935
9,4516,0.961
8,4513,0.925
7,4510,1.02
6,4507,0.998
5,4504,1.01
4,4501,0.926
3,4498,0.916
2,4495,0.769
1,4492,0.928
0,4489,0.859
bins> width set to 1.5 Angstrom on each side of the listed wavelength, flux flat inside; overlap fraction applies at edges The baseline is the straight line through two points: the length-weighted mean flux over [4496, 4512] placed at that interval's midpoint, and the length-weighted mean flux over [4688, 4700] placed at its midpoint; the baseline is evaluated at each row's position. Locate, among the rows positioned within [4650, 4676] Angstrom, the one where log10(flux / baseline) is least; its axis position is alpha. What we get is 4669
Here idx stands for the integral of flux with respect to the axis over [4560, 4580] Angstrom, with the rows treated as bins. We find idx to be 19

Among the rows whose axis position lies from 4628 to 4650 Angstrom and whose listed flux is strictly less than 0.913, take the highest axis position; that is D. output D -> 4648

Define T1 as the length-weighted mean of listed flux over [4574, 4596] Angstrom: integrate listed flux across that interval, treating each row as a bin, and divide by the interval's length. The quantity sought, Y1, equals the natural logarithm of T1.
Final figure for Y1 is -0.048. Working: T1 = 0.953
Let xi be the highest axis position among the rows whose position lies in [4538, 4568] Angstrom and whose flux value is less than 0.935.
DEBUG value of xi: 4564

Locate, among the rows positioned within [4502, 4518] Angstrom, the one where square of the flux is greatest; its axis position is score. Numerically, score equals 4510 Angstrom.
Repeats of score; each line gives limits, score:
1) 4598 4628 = 4609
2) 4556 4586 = 4558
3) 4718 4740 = 4720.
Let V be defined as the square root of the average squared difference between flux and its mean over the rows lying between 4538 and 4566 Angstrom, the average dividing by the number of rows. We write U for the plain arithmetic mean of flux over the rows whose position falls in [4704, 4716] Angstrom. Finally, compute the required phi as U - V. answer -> 0.849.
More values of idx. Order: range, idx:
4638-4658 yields 19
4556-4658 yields 98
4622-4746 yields 117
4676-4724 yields 45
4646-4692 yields 43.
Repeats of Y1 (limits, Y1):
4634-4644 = -0.033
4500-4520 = -0.031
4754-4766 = -0.069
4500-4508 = -0.020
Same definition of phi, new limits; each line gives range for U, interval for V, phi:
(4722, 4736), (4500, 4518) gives 0.904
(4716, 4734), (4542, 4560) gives 0.898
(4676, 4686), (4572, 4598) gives 0.890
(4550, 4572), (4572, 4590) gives 0.903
